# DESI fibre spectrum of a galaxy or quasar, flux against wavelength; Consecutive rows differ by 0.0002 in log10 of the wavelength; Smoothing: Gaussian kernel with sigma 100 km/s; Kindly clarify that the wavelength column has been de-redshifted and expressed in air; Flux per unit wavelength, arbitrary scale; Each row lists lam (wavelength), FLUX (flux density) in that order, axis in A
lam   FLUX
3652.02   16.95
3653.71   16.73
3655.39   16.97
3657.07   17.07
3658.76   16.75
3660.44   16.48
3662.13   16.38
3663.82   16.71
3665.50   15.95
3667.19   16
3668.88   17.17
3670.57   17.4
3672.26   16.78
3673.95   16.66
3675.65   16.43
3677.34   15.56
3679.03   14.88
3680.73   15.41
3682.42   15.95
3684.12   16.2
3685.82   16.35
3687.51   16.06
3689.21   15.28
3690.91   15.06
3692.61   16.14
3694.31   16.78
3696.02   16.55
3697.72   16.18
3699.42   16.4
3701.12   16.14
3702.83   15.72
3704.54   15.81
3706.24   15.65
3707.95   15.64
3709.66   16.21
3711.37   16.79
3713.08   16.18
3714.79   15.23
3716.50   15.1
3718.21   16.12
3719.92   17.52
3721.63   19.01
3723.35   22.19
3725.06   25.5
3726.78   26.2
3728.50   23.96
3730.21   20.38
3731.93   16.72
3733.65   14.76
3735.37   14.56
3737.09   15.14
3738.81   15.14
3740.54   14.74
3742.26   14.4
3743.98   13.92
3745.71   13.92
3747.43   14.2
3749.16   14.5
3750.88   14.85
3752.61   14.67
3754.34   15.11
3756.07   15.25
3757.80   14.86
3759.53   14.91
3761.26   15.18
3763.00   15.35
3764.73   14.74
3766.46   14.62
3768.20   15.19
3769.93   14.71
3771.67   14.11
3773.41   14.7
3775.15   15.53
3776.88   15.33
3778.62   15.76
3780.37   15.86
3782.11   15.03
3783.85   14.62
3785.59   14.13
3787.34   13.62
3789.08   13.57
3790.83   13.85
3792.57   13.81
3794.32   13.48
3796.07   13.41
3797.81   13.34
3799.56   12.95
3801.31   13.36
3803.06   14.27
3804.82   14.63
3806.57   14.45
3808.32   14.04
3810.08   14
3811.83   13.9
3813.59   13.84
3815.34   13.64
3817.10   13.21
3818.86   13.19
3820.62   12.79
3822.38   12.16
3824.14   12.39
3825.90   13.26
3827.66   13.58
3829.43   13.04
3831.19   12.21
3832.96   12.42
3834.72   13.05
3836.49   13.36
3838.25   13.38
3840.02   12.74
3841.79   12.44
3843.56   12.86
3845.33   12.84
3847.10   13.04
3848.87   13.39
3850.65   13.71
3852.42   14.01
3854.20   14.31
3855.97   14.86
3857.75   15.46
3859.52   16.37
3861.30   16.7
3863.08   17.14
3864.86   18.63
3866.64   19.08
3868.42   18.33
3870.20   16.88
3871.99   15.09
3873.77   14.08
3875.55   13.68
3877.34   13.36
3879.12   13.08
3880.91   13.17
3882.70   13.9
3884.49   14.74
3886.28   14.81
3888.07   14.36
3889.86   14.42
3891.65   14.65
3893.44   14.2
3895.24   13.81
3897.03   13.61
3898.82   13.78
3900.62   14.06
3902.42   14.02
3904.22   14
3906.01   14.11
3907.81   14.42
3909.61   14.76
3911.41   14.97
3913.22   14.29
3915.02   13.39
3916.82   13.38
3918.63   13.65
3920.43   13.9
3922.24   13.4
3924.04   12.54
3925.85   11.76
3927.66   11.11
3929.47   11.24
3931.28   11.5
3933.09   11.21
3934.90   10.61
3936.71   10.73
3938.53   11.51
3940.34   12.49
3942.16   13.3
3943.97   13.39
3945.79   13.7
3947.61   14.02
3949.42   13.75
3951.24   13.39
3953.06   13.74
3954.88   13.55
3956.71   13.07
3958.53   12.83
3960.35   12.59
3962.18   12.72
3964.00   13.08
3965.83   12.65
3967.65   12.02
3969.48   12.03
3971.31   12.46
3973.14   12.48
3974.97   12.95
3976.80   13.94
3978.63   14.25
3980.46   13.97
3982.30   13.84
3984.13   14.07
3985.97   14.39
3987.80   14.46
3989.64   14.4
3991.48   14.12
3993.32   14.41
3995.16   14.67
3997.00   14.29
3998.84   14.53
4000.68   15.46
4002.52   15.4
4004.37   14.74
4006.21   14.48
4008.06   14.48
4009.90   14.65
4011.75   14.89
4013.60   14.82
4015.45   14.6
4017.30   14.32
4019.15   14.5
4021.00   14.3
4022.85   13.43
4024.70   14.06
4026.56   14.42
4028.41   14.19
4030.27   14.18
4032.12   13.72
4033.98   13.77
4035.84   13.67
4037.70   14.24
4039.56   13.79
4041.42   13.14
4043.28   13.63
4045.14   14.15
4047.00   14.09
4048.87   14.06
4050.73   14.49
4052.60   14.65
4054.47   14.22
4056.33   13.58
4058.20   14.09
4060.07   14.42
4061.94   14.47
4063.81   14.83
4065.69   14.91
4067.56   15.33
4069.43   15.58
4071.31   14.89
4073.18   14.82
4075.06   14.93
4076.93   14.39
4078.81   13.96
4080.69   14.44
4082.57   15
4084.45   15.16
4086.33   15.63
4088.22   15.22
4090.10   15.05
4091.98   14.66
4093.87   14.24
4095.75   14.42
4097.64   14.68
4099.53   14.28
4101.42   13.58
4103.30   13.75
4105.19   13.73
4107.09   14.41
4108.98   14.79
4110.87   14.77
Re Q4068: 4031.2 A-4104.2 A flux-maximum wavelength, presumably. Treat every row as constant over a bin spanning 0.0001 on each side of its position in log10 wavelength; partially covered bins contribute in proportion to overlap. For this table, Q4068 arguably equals 4086.33 A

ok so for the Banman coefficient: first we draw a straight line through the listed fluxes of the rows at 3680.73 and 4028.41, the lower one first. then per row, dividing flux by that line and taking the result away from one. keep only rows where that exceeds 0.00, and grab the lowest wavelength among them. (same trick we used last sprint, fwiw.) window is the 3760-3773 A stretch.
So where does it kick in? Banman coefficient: 3764.73 A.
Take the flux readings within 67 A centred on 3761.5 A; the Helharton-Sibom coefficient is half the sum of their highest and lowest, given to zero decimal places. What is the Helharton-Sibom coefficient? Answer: 19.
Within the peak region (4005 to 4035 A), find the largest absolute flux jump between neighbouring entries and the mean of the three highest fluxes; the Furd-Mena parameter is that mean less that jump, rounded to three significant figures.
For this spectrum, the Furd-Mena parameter 13.9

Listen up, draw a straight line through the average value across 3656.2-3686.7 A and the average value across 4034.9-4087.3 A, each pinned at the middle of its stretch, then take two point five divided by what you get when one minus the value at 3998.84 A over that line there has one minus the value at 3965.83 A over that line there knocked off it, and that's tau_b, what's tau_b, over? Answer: -18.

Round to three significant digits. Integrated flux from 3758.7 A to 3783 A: 366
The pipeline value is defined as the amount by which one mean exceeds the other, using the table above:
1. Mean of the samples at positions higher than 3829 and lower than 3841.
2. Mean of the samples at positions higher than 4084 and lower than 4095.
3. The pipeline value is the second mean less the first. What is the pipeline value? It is 2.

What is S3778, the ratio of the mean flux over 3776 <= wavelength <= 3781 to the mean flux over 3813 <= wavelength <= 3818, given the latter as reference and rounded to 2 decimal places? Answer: 1.15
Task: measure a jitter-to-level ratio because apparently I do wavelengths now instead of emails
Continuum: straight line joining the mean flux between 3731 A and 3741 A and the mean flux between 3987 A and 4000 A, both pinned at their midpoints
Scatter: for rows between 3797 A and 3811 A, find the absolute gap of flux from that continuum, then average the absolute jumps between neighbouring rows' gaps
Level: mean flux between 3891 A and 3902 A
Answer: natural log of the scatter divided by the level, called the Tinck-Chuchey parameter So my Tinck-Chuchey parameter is -3.59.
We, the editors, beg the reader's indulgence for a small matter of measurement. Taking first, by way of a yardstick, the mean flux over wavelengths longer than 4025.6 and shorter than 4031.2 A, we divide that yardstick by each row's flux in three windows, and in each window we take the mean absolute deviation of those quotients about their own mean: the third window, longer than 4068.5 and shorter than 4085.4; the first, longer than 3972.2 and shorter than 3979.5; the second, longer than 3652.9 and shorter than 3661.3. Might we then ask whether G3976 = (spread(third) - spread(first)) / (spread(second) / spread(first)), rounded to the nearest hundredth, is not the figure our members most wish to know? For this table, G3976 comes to -0.20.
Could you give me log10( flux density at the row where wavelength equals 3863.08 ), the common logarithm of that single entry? 1.23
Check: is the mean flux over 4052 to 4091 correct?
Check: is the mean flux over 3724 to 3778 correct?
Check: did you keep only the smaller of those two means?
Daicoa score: 14.7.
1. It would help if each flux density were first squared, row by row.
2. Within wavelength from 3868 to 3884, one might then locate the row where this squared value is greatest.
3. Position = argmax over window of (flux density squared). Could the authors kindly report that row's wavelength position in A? 3868.42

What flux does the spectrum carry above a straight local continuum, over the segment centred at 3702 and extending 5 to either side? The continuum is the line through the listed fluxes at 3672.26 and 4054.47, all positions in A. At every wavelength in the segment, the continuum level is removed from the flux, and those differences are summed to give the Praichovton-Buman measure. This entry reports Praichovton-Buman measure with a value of -4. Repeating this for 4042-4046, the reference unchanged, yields -1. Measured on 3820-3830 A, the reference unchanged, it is -17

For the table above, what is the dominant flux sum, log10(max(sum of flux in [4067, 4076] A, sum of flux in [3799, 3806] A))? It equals 1.88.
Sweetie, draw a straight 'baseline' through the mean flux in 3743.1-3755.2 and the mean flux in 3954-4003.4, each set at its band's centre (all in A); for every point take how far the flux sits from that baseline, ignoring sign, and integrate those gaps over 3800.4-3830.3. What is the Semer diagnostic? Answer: 23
